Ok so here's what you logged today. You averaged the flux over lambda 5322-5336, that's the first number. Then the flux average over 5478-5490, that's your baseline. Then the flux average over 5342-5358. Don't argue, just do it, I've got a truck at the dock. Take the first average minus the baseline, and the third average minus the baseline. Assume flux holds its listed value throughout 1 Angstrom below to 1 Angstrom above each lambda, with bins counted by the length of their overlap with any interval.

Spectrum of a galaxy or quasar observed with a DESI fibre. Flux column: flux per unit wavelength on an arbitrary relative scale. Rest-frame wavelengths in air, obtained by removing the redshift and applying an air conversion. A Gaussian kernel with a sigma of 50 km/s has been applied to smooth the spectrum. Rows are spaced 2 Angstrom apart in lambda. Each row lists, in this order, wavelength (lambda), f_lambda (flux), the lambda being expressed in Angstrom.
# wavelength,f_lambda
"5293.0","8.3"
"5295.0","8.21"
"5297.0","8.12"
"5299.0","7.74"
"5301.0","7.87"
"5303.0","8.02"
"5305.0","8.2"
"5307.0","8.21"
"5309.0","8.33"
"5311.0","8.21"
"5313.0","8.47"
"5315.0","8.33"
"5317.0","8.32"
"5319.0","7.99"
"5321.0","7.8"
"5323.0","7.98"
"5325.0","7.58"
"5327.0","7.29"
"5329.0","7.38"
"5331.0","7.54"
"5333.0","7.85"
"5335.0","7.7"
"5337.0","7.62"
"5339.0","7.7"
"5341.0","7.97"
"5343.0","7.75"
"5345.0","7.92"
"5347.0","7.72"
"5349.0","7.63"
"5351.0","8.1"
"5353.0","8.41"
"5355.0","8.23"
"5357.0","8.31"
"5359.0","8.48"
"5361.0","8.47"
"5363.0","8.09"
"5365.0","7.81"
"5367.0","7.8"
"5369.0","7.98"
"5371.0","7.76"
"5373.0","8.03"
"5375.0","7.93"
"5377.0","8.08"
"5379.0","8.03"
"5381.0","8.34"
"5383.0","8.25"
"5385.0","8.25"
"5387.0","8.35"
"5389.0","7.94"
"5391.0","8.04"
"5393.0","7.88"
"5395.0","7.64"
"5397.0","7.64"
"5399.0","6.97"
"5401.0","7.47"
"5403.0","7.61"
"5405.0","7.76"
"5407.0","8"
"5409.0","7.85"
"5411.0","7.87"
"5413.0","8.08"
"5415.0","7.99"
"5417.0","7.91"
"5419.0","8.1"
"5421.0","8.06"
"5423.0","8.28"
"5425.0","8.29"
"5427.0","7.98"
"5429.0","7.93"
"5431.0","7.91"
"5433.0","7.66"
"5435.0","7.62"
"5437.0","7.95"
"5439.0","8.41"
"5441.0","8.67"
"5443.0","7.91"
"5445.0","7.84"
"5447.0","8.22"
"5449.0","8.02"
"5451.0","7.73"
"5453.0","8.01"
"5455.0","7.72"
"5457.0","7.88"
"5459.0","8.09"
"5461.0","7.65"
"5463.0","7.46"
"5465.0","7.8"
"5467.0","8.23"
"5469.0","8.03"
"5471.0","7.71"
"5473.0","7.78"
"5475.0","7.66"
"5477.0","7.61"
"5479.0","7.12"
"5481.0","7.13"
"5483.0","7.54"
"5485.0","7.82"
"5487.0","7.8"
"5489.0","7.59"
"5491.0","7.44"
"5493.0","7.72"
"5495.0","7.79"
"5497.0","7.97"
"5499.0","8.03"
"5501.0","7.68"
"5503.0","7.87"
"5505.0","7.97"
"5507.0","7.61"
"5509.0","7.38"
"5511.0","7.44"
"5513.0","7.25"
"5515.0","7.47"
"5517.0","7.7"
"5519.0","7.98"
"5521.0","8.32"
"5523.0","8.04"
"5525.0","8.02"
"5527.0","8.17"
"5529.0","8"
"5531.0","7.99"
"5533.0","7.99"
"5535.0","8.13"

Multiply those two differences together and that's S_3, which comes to 0.060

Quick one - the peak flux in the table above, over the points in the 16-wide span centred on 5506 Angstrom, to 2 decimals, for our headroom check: 8.03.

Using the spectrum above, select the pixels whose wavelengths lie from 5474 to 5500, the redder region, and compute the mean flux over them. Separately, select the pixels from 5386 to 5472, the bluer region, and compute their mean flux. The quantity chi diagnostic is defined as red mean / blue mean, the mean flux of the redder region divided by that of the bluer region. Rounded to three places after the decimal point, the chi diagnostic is 0.965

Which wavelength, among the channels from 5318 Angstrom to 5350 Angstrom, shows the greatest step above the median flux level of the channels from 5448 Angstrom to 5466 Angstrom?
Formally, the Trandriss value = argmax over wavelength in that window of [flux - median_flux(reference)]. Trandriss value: 5319.0 Angstrom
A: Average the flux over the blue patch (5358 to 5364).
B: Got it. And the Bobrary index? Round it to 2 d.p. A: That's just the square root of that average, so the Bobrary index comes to 2.89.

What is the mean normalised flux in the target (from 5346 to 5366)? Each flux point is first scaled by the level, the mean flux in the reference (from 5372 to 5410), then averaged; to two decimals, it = 1.03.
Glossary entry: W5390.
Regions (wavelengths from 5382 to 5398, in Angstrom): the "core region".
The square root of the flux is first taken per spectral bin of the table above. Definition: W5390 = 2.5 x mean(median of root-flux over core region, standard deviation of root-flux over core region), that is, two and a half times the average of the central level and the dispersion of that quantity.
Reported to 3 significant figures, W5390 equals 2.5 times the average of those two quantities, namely 3.59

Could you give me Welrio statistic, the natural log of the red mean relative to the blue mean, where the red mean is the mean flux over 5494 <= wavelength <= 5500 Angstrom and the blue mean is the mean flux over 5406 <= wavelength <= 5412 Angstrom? 0.003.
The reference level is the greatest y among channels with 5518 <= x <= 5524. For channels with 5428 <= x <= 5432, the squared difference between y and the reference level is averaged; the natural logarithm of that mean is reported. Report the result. -1.8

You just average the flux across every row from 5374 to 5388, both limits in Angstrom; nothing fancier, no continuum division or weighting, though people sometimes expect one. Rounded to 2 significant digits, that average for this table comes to 8.2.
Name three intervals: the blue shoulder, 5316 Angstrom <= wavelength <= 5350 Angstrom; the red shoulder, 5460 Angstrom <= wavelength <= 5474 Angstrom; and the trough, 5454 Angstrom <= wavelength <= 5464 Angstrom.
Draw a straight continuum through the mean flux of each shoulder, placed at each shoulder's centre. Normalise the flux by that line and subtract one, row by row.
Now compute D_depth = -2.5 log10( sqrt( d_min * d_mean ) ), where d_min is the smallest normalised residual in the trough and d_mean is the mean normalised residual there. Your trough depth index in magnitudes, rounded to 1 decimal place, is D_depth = 4.5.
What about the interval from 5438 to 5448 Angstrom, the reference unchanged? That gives 4.4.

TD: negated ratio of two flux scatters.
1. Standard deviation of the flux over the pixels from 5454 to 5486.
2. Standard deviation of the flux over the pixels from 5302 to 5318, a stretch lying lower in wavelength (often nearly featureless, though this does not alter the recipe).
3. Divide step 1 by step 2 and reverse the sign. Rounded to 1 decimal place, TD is -2.3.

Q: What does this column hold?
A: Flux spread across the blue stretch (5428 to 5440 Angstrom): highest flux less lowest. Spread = 0.79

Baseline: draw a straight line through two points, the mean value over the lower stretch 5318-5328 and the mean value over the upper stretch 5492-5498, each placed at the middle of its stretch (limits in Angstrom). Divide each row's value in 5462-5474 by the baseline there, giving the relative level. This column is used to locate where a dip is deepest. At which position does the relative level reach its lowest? 5463.0 Angstrom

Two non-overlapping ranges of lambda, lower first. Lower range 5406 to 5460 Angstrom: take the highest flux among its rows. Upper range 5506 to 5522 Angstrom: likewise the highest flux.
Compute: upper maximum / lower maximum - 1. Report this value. -0.040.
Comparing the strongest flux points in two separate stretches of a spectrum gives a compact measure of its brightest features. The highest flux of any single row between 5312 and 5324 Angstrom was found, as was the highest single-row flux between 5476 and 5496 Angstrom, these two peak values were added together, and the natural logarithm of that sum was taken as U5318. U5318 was 2.79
